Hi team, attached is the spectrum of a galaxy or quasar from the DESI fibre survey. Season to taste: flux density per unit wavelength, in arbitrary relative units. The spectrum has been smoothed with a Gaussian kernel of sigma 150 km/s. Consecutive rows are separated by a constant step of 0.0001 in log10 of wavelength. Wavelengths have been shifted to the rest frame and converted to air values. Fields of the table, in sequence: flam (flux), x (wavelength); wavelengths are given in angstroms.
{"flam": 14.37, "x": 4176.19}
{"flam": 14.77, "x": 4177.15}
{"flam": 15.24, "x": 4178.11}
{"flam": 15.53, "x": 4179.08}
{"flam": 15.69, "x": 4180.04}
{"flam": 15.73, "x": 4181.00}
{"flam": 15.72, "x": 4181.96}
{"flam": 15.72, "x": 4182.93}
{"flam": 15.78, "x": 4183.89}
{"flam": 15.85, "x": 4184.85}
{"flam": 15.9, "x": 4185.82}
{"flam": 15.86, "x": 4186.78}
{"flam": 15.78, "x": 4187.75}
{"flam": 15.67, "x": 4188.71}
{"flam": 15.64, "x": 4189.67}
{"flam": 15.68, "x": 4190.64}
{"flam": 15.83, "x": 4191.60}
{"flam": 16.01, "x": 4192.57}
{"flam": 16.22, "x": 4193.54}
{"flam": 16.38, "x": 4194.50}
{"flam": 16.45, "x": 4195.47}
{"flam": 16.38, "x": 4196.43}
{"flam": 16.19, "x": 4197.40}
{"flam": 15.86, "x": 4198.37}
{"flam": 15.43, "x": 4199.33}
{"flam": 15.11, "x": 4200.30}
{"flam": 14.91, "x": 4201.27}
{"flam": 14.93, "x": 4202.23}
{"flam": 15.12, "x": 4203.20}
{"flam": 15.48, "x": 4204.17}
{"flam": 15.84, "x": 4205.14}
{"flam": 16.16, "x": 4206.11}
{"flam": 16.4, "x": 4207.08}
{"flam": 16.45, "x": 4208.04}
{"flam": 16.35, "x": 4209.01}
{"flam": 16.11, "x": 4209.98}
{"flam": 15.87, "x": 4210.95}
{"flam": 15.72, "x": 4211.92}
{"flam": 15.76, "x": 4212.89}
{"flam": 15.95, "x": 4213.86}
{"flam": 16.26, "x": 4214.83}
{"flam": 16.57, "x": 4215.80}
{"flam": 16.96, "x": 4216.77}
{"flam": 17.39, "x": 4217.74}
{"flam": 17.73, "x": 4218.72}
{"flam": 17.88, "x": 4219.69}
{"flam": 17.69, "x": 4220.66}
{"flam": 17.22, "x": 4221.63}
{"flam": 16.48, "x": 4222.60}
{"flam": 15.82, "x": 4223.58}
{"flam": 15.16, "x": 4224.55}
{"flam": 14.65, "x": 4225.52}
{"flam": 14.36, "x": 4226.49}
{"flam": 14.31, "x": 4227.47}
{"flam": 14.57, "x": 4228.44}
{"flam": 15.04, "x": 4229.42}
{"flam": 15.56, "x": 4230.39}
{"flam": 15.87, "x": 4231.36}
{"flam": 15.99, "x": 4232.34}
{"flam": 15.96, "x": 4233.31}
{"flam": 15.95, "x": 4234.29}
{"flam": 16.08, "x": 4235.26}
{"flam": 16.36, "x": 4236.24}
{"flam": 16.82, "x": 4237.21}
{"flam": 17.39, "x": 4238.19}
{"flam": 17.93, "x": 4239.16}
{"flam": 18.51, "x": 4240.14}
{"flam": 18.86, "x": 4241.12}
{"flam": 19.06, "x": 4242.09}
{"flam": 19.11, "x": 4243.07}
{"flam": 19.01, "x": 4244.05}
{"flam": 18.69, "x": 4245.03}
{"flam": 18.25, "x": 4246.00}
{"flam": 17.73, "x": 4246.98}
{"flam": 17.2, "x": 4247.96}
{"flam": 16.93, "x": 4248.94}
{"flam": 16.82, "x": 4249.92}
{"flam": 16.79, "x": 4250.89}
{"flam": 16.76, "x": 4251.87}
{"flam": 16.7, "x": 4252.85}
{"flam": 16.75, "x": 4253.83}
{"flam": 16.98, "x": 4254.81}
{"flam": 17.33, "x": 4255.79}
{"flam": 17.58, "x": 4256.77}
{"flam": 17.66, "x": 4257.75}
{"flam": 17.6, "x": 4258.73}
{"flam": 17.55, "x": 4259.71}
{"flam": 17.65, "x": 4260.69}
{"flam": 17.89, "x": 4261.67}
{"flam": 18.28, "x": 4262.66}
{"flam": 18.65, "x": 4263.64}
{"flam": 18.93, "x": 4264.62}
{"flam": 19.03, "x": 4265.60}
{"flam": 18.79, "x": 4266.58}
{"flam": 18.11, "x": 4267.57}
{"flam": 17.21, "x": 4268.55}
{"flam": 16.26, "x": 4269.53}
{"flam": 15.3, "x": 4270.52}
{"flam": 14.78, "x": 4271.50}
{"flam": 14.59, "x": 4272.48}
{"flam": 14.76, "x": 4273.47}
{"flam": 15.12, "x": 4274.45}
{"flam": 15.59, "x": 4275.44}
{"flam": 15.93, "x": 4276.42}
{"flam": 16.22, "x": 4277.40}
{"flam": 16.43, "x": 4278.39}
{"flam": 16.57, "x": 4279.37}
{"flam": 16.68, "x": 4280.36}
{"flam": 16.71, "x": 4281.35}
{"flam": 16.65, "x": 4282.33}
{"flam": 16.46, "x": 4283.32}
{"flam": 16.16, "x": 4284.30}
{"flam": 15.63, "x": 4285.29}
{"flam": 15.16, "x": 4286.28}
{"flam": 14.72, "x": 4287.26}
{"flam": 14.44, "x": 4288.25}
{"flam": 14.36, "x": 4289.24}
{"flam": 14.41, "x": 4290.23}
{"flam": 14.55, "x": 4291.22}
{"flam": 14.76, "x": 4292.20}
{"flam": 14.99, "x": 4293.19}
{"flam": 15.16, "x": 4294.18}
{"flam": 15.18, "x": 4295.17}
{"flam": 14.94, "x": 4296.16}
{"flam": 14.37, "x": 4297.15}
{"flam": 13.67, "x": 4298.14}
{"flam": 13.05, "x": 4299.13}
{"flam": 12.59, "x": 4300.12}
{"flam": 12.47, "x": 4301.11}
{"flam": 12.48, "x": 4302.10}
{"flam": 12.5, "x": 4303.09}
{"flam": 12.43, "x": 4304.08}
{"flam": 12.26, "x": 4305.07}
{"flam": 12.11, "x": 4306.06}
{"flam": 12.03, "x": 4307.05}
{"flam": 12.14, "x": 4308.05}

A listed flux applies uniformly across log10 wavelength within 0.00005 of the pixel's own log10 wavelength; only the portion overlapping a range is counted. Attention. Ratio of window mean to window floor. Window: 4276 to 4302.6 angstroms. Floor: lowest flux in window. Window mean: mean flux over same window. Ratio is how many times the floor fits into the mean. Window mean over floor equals 1.20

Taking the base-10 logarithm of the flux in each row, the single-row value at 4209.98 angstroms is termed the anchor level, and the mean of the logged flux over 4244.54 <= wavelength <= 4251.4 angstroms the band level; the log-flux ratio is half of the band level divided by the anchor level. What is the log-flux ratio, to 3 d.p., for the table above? 0.515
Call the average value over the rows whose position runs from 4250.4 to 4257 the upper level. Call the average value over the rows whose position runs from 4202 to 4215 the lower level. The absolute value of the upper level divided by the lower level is 1.07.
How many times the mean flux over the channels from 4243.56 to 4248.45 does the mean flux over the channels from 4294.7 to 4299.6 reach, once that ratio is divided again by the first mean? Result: 0.043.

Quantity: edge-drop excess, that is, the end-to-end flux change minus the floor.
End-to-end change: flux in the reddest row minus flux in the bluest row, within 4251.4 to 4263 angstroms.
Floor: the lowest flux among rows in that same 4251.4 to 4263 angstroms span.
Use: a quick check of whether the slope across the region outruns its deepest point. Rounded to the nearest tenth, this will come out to -15.2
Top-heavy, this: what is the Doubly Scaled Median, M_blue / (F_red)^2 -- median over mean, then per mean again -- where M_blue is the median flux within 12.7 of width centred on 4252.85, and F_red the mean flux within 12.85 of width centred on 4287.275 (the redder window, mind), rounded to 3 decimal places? 0.072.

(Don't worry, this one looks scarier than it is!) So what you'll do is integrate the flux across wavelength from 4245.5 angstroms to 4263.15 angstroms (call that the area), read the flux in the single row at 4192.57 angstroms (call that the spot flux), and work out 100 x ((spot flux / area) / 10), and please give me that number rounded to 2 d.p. 0.52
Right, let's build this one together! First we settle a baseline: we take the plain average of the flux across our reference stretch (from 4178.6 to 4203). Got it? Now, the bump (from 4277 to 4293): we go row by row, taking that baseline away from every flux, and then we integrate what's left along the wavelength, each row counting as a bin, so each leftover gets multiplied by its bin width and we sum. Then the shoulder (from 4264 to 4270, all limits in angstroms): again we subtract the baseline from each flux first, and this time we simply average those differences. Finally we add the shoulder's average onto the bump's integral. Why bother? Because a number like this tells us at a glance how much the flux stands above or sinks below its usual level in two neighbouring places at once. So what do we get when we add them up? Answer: 0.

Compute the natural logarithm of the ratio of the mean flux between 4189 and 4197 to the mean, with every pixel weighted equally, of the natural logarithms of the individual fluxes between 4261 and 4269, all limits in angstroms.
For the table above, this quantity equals 1.71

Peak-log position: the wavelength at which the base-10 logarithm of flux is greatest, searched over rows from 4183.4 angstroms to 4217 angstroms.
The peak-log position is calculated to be 4216.77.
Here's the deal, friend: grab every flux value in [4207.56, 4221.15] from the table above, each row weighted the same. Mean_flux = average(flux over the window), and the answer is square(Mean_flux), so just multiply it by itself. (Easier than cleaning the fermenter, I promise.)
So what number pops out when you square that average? 276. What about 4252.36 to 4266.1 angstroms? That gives 315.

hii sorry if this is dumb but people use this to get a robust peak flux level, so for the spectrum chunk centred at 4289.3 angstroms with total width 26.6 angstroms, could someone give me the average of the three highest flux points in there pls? 16.7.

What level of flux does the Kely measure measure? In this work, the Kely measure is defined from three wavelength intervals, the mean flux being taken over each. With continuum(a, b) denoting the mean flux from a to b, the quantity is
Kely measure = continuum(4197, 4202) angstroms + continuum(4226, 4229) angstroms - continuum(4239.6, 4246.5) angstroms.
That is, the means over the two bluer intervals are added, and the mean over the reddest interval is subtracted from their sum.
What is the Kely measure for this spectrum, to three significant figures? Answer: 11.1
